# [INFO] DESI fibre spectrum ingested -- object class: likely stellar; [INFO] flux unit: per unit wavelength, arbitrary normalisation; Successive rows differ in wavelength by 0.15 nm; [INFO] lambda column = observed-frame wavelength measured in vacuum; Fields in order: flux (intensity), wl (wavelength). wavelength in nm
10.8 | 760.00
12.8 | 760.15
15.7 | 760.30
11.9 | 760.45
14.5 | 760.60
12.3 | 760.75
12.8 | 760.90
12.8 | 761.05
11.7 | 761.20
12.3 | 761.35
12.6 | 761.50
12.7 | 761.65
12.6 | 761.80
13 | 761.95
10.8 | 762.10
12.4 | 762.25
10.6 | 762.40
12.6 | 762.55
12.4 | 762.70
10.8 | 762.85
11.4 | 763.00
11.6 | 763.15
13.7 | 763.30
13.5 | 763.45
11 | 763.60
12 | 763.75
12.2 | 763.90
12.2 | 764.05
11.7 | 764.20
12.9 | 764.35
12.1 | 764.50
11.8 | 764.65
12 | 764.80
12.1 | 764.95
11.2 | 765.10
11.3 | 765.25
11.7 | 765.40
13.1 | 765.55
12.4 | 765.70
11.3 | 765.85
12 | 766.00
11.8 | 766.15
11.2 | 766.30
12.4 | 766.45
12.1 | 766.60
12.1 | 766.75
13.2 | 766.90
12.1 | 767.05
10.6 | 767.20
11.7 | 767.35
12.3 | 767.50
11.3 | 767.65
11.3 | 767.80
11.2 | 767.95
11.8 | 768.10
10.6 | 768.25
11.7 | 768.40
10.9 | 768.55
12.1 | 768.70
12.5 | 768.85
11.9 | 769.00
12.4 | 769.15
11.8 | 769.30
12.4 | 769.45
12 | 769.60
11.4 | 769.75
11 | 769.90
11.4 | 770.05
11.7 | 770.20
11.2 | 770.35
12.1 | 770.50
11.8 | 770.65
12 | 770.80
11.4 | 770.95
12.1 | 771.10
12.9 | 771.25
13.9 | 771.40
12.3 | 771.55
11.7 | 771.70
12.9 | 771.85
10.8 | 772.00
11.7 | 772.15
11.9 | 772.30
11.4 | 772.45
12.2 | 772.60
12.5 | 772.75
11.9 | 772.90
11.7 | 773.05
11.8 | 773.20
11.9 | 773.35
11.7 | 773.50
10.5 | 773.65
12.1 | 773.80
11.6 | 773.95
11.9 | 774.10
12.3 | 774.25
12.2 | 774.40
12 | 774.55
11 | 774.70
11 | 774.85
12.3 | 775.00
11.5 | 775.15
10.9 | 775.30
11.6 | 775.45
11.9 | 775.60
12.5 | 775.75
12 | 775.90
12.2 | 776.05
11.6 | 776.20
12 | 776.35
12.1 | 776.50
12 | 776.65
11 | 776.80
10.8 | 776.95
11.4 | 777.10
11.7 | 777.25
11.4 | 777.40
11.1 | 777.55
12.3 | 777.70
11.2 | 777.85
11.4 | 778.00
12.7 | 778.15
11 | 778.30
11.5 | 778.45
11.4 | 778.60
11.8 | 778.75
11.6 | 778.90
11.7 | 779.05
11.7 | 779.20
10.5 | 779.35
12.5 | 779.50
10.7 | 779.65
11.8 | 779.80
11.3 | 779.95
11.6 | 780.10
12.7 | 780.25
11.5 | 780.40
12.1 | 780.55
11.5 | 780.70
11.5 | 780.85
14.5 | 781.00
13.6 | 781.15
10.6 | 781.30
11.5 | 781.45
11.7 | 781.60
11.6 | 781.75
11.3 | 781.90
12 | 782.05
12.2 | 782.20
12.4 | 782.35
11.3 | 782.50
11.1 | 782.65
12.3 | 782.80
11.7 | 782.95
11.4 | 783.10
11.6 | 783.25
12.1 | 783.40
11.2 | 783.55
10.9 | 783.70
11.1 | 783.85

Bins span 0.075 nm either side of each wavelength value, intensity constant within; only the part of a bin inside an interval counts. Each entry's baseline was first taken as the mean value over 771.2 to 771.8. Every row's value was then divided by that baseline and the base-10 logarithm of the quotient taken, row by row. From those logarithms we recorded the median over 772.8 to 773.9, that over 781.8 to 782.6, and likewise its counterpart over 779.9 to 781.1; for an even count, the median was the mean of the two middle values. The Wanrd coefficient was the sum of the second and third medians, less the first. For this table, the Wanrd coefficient -0.034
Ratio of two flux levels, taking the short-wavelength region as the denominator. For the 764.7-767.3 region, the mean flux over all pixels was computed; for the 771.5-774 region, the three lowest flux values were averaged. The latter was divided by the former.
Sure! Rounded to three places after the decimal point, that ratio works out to 0.915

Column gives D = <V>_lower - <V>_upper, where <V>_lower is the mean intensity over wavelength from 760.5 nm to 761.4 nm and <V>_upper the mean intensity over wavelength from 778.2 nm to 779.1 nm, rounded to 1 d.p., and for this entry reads 1.2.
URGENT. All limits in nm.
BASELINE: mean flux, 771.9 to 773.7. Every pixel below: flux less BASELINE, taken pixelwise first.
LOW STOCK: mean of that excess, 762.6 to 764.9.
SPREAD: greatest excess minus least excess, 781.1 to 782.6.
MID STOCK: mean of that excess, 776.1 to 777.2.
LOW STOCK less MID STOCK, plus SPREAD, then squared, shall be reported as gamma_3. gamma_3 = 12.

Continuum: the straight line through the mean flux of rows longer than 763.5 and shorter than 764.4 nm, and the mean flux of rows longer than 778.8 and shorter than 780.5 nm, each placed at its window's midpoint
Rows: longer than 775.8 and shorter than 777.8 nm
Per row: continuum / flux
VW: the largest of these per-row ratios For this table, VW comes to 1.08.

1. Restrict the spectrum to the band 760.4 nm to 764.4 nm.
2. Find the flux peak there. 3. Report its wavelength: 760.60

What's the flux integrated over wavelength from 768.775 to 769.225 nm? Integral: 5.52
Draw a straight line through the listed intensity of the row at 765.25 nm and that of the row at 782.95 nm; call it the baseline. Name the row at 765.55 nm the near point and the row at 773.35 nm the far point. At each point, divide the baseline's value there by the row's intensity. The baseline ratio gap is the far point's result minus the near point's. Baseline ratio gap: 0.102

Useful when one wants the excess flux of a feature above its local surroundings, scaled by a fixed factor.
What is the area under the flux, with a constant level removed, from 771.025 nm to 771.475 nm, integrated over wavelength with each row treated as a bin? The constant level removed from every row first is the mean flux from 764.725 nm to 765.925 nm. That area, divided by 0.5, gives 1.0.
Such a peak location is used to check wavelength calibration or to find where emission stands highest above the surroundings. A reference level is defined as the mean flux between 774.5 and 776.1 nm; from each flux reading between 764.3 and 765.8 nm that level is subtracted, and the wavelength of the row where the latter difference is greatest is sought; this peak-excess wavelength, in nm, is 765.55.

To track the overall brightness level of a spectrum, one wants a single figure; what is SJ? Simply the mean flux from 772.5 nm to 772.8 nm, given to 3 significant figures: 12.3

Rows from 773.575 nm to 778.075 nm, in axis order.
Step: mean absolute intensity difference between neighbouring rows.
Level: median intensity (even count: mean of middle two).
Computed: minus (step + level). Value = -12.2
